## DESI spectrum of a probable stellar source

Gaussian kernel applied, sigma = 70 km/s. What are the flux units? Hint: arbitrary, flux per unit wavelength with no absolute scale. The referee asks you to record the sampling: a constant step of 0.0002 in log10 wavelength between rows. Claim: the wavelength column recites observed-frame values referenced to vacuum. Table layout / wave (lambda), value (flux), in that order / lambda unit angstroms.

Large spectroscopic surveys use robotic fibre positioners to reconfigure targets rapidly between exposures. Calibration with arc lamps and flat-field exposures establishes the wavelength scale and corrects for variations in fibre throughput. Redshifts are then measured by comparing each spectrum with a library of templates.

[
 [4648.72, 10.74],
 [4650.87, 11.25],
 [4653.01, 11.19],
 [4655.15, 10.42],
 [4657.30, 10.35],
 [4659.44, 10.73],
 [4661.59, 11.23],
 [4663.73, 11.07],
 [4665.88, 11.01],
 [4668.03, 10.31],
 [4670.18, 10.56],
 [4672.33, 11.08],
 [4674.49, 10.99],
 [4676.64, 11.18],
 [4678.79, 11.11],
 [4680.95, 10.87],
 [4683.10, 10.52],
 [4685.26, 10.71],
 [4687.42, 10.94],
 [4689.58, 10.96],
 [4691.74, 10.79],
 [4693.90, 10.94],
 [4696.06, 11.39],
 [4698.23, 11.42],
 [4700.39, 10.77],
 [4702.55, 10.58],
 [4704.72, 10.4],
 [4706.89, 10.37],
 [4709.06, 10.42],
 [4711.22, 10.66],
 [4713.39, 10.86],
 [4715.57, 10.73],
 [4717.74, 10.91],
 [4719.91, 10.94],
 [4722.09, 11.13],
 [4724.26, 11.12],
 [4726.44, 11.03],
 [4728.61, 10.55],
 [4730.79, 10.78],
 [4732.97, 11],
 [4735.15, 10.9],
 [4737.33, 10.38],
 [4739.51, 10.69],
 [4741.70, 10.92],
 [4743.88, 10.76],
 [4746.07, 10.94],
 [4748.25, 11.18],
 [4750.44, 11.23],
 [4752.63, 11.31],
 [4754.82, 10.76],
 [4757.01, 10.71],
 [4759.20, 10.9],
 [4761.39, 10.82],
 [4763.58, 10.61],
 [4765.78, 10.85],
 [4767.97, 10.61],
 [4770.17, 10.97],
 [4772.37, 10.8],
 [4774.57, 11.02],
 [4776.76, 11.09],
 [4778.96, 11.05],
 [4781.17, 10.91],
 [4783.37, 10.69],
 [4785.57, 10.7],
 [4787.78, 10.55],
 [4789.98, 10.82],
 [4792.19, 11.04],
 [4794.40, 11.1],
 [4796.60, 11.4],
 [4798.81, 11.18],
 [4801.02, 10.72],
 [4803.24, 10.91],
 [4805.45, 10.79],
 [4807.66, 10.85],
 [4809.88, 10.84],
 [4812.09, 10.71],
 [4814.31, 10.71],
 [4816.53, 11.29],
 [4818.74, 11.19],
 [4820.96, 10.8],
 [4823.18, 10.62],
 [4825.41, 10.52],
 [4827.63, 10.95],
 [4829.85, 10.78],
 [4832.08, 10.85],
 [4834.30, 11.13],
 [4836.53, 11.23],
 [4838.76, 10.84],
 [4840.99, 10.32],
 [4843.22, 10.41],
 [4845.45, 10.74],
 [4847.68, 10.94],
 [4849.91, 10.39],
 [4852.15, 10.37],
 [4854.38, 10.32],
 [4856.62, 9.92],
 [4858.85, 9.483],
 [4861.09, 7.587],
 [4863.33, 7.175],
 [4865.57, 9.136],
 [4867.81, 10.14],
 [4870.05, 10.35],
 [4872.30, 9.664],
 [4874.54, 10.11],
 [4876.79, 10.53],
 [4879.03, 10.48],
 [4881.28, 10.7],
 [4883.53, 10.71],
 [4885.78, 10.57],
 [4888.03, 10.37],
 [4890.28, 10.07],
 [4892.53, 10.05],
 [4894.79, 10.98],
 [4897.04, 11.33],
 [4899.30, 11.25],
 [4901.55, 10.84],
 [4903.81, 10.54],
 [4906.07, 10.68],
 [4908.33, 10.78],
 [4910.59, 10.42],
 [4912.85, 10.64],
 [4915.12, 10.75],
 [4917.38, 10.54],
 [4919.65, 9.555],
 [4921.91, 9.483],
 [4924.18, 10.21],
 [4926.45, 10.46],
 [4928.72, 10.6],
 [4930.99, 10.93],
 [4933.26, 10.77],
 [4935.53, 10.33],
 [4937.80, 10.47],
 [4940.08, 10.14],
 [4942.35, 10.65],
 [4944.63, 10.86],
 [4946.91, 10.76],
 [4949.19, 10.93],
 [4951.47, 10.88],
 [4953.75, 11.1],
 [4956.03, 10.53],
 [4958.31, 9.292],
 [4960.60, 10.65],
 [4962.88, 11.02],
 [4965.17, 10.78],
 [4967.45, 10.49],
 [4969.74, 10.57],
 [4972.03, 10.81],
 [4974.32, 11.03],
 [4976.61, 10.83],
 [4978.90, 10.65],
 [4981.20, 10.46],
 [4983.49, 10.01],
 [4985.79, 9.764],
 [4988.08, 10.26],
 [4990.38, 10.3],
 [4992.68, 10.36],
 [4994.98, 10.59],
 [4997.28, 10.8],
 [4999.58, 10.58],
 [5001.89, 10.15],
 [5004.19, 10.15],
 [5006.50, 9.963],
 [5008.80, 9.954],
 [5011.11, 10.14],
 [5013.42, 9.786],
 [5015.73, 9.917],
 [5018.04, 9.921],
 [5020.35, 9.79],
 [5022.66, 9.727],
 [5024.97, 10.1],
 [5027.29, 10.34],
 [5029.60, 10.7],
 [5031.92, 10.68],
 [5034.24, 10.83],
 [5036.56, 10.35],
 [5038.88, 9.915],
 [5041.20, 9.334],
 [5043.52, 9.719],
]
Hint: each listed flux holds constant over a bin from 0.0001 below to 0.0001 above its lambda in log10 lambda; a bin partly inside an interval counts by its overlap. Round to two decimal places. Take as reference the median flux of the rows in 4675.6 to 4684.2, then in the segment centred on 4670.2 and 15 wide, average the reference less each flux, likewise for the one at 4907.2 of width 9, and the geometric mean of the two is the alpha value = 0.20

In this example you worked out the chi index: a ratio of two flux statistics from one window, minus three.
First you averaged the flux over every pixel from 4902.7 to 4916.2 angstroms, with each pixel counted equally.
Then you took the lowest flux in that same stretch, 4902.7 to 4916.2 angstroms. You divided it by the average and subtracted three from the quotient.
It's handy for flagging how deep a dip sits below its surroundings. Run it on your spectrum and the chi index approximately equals -2.02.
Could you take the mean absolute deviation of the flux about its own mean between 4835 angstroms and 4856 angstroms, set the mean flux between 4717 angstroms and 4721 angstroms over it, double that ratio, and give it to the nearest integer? 77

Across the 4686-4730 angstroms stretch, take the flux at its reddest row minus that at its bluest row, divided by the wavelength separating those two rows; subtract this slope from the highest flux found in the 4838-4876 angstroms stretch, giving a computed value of 10.9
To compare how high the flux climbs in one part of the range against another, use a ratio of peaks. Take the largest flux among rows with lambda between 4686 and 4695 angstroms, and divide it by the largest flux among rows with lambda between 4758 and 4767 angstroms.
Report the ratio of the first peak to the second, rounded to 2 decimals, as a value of 1.01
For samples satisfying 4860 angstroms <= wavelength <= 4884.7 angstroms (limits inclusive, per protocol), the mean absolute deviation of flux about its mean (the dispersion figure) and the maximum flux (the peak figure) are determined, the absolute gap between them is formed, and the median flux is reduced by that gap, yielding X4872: 0.37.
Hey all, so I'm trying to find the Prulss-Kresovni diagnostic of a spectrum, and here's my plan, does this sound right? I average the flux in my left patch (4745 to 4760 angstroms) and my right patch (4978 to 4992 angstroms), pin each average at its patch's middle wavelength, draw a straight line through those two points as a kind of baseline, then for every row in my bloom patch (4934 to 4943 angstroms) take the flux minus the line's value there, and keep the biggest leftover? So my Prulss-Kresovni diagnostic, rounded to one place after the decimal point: 0.3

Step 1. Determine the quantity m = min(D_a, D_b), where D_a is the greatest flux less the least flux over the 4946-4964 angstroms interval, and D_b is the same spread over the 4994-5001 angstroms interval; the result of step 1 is 0.22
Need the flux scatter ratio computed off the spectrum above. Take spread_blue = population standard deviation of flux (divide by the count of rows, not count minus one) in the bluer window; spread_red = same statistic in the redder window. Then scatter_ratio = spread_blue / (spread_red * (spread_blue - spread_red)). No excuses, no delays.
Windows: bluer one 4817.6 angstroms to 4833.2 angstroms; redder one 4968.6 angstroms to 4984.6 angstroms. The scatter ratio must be -6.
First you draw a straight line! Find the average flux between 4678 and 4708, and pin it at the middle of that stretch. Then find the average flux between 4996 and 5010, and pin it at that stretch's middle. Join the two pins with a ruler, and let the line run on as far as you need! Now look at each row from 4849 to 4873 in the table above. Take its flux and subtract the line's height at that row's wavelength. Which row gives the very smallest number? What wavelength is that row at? 4863.33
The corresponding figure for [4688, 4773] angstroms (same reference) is 4706.89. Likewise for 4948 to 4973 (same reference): 4958.31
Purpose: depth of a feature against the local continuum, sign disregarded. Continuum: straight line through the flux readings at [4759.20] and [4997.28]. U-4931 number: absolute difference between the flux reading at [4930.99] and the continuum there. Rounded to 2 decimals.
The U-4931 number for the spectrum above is 0.10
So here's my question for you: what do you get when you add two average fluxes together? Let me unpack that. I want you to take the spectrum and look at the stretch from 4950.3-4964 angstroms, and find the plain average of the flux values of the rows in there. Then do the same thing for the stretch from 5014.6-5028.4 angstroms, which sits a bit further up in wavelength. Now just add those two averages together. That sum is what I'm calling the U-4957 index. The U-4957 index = 20.5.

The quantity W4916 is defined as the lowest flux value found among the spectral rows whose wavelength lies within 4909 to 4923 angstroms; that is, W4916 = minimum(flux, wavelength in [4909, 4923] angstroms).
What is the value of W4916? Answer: 9.483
